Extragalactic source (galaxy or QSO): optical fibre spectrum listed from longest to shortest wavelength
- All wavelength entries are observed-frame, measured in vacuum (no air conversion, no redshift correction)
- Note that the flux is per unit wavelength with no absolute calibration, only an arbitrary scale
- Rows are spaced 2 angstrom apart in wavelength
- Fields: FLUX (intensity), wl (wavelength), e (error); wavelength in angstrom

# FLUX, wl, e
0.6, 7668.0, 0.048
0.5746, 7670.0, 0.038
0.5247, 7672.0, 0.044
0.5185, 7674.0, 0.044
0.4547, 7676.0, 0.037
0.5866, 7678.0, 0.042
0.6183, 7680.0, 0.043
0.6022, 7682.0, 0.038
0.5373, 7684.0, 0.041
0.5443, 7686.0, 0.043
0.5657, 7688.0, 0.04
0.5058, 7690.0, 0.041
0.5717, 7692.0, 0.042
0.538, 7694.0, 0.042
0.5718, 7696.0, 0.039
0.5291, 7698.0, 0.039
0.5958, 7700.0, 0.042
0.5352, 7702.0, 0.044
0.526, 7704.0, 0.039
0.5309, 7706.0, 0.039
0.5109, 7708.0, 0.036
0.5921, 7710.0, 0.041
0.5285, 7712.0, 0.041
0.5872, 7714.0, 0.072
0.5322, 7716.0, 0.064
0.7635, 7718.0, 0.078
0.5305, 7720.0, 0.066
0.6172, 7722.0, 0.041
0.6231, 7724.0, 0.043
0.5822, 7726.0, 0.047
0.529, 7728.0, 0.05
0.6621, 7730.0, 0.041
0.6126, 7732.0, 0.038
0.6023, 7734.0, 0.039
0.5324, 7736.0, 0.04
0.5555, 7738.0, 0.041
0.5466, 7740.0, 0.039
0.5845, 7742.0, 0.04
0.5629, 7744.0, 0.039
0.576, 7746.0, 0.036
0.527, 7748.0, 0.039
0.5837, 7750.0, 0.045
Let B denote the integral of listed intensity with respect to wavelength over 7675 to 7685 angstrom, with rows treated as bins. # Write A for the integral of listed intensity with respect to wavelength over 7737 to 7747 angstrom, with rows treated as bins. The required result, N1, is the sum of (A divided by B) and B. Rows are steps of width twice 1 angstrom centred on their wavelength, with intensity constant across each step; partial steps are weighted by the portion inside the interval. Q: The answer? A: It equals 6.61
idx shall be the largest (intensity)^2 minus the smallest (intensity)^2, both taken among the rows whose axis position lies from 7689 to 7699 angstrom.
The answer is 0.07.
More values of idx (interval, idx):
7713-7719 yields 0.30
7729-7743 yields 0.15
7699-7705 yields 0.08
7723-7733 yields 0.16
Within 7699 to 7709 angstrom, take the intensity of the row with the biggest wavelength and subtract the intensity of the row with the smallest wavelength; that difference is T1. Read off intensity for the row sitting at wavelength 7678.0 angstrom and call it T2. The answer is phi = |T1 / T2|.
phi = 0.145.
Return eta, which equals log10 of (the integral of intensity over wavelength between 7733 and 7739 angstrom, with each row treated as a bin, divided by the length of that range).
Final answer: -0.249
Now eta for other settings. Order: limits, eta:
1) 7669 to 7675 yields -0.268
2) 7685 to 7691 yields -0.269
